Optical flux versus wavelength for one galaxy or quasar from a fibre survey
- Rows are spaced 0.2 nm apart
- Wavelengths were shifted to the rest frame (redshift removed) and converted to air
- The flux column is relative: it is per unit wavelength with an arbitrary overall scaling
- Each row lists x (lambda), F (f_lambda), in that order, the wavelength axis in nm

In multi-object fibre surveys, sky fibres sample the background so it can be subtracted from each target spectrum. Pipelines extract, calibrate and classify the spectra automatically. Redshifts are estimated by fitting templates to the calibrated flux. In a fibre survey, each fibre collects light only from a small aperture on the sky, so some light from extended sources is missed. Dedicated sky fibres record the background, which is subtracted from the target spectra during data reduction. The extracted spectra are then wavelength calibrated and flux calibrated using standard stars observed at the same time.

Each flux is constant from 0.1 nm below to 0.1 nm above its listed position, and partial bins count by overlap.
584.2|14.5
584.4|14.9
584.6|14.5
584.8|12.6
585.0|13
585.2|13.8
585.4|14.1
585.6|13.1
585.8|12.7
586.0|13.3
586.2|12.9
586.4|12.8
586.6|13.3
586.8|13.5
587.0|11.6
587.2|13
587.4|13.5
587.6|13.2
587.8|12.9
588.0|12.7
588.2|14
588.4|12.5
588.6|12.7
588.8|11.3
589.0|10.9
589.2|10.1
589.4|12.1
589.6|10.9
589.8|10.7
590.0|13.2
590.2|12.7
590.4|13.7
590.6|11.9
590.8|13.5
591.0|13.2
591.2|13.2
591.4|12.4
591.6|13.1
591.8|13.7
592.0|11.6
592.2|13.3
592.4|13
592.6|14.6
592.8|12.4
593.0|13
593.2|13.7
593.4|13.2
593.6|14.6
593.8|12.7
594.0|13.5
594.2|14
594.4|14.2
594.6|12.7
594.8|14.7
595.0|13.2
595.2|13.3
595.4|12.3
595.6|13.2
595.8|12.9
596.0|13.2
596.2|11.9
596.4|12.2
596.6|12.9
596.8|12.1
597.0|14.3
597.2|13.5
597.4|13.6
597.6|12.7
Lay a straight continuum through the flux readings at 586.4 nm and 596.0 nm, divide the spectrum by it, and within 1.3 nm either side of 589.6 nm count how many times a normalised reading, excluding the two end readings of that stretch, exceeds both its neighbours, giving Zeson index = 4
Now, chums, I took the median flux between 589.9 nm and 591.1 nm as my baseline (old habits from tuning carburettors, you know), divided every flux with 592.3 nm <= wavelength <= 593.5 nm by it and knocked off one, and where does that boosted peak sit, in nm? 592.6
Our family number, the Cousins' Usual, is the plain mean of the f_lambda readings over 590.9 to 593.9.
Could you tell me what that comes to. 13.2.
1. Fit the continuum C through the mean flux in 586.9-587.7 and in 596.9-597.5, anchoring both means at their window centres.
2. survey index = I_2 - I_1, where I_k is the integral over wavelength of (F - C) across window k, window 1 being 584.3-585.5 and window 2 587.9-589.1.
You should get -2.2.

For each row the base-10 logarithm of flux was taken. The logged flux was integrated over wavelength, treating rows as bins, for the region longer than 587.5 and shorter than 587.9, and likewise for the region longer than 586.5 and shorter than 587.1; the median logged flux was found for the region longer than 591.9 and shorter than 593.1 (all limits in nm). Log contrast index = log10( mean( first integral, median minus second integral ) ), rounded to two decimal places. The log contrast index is -0.35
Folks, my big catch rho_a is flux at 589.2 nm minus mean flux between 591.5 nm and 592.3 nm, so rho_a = -2.8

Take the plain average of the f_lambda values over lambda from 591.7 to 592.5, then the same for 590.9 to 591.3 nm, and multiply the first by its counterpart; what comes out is 170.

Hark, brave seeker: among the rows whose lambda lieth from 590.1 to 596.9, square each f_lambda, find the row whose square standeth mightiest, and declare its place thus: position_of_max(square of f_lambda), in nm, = 594.8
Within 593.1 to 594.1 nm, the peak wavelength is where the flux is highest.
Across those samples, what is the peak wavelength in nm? 593.6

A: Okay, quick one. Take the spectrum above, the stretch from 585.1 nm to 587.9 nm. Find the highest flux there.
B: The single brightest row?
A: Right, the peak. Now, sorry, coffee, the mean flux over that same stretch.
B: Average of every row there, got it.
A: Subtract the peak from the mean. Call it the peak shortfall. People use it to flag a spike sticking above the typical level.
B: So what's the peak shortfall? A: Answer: -1.0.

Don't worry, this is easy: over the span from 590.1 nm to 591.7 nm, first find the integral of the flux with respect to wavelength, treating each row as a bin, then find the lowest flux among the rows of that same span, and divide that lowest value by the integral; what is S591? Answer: 0.574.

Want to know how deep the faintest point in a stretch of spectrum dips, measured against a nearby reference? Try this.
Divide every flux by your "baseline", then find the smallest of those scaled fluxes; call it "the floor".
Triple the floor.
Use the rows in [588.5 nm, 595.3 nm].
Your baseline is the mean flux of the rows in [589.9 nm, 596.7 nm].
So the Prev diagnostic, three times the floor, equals 2.31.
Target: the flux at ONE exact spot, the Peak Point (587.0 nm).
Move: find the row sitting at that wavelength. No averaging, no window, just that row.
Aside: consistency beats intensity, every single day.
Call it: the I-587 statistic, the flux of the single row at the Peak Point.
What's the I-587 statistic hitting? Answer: 11.6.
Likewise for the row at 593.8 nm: 12.7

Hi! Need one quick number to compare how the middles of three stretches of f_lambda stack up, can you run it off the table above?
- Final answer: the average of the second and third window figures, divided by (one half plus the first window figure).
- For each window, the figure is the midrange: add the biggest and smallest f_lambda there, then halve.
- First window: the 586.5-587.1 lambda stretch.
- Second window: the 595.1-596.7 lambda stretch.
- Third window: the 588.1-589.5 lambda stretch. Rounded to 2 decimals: 0.94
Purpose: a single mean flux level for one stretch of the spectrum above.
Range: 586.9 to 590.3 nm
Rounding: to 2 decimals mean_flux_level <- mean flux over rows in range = 12.24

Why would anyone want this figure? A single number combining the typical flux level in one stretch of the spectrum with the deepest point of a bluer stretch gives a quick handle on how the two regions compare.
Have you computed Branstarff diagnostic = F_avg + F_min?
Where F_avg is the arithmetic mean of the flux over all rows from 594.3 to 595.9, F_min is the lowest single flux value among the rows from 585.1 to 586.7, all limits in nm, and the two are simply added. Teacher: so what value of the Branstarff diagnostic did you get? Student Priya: 26.01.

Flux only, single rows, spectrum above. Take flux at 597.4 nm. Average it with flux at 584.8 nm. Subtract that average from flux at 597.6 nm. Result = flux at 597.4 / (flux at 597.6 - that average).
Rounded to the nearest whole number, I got -34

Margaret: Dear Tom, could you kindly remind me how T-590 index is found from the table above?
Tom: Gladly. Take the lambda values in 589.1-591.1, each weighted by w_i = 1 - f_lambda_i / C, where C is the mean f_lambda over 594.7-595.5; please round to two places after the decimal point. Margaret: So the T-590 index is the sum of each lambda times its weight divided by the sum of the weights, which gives 589.66 nm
